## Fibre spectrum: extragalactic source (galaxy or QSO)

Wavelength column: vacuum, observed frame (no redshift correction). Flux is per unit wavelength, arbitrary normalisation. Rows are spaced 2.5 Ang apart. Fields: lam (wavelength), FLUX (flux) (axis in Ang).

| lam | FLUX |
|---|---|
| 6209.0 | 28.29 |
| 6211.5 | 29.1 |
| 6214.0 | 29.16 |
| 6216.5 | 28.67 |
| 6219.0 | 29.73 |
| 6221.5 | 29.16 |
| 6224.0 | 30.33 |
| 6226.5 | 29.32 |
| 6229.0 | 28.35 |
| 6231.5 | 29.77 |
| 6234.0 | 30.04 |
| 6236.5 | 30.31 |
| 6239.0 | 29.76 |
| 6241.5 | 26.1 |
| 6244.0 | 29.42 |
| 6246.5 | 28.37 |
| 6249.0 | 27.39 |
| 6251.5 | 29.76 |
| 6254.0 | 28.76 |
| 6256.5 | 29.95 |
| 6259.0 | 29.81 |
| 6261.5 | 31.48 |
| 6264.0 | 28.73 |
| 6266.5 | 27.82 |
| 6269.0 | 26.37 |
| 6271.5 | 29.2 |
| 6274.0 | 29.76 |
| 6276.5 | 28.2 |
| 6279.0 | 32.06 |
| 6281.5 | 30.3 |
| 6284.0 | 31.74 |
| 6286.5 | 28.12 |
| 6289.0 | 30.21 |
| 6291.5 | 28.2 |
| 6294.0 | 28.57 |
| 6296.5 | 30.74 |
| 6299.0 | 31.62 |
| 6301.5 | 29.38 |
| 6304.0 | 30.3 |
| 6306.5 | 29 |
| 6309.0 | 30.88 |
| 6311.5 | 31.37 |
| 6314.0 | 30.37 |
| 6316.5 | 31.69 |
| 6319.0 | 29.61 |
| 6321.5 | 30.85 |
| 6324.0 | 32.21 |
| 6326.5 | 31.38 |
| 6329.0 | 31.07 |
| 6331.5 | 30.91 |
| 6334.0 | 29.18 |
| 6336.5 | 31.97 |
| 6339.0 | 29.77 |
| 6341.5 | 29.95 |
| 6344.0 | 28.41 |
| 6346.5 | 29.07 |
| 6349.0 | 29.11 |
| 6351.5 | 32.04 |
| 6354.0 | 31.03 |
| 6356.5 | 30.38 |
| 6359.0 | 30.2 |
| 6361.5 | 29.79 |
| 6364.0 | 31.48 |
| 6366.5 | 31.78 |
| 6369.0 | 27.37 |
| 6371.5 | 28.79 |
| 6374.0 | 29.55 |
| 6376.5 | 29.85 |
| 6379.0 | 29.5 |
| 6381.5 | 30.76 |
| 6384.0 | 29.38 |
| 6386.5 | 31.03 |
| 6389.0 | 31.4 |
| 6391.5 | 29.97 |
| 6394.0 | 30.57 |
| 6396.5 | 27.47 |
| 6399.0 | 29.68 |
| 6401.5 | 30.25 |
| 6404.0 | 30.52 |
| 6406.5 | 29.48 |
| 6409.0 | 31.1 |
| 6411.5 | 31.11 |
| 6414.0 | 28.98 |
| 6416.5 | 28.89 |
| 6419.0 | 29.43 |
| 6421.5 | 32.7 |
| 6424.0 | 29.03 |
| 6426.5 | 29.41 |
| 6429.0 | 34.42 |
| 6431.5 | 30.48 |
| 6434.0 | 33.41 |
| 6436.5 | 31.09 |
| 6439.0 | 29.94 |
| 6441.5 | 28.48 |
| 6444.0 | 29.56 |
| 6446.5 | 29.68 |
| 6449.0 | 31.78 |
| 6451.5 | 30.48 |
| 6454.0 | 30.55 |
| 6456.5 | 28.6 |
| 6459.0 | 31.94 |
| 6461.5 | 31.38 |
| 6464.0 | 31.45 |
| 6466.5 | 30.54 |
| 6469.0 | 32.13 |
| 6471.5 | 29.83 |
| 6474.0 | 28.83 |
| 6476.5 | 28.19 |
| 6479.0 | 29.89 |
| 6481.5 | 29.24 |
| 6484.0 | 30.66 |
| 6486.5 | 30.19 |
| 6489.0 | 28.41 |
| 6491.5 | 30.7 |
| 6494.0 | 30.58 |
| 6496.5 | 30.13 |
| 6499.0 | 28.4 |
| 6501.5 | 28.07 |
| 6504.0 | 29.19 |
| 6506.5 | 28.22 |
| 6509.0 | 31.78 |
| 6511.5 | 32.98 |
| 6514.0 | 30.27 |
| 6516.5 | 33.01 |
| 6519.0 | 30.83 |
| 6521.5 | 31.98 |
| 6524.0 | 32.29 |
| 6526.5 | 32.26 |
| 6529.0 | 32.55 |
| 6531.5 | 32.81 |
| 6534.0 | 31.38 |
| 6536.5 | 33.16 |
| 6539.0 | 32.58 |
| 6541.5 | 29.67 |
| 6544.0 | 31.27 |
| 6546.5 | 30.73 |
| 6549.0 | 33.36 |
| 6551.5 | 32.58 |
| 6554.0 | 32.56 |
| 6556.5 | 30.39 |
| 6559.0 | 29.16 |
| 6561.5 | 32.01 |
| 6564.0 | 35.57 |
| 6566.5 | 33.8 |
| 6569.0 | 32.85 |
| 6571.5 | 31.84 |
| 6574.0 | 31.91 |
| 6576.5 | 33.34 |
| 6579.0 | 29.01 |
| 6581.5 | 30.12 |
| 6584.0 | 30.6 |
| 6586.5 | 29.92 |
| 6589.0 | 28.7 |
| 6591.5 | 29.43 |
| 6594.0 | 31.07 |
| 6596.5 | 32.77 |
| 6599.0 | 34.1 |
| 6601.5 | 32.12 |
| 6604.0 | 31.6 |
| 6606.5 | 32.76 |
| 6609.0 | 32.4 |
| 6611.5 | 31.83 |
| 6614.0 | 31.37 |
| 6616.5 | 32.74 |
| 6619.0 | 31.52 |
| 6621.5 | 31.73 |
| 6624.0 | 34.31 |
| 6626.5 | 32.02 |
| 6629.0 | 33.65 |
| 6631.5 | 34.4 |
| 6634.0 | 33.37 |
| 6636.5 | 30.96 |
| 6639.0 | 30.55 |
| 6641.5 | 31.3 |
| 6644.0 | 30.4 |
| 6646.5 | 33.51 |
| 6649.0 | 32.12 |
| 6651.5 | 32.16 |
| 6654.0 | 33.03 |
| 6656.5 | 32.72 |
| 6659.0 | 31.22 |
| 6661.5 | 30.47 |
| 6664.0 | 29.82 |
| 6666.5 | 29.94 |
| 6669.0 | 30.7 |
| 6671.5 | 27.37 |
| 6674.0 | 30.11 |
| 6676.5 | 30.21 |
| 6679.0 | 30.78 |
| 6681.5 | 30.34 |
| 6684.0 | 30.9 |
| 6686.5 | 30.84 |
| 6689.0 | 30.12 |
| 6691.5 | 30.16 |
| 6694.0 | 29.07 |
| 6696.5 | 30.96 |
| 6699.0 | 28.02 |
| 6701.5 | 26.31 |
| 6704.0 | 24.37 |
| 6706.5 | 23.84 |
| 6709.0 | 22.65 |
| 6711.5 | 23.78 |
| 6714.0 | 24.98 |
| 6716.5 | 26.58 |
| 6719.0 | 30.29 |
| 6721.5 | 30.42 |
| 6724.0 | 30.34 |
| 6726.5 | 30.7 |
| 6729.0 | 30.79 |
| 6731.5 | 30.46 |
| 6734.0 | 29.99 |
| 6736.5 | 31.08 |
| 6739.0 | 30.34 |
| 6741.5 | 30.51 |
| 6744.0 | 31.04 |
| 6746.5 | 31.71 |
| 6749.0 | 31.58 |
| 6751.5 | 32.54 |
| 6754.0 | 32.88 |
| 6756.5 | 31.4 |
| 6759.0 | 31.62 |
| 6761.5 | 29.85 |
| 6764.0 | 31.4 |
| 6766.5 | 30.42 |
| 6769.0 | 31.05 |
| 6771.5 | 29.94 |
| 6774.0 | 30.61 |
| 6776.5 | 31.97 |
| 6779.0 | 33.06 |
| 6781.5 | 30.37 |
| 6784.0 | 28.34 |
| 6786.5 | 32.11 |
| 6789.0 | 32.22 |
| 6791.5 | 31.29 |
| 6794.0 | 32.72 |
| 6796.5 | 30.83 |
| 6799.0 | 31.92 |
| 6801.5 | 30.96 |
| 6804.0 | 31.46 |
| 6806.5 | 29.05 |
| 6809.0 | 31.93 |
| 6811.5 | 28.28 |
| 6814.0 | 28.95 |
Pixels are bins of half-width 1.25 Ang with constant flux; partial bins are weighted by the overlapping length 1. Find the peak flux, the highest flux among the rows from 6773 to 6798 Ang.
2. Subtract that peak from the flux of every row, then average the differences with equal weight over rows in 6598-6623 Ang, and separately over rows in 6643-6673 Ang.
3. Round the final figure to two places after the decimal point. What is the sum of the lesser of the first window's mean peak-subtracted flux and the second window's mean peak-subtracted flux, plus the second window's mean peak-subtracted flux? -3.88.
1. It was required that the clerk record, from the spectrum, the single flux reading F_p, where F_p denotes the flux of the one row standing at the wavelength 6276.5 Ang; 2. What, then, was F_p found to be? 28.2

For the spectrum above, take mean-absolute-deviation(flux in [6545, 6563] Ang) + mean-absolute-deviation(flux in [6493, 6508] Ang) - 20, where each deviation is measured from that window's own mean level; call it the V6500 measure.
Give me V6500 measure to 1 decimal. -17.9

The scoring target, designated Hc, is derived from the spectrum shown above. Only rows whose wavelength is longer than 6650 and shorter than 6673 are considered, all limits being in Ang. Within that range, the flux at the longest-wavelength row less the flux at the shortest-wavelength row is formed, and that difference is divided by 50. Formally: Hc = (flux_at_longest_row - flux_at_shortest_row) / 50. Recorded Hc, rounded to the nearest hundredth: -0.10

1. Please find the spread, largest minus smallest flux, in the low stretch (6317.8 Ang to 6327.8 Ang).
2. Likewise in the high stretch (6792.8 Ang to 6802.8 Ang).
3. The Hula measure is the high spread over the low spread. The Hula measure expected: 0.7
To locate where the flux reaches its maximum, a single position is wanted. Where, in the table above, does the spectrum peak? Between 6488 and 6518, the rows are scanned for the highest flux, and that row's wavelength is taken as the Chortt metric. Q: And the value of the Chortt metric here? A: 6516.5 Ang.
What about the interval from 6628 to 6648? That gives 6631.5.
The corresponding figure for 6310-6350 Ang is 6324.0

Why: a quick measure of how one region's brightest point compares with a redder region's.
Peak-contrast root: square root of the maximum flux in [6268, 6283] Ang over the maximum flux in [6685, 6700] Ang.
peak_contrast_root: 1.02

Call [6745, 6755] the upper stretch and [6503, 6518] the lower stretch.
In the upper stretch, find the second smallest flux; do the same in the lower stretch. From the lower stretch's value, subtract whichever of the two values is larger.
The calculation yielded -2.5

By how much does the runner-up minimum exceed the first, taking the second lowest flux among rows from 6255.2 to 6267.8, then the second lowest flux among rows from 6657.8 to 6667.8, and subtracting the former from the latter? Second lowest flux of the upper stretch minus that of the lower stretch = 1.2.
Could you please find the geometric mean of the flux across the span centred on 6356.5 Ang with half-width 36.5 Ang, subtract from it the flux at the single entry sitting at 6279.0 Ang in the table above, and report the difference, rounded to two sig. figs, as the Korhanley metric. -1.8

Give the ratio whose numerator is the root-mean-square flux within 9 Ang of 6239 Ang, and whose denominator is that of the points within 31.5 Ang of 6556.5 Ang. 0.91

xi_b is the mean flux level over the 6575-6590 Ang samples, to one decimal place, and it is 30.3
